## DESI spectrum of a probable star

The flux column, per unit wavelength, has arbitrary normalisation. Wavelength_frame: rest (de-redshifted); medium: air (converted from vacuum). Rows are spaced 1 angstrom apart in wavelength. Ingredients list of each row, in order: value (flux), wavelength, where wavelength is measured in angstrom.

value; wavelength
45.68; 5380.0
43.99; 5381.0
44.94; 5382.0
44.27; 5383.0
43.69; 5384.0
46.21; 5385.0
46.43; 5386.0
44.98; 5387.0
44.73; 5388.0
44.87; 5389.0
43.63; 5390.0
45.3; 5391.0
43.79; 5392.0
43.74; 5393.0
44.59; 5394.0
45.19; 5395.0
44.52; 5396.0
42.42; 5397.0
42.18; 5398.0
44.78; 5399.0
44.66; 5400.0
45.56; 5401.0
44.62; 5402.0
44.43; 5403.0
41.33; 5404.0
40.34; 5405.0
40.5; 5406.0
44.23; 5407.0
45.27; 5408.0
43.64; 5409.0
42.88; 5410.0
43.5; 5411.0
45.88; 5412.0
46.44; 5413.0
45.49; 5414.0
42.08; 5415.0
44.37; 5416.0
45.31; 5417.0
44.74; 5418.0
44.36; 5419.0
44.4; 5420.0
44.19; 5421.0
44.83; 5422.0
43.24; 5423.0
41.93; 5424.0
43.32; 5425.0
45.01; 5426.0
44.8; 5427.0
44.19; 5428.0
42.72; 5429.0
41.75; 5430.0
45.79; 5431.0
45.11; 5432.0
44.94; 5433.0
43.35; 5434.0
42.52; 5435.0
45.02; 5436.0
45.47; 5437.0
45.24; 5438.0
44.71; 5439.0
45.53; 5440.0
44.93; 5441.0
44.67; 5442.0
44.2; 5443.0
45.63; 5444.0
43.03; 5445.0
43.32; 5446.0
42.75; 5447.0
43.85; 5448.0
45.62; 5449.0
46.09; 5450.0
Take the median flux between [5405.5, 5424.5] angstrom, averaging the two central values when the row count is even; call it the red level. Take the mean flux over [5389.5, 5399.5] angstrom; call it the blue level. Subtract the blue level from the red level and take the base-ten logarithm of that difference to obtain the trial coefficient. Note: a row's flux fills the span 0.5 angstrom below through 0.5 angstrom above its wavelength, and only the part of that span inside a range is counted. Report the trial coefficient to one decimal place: -0.5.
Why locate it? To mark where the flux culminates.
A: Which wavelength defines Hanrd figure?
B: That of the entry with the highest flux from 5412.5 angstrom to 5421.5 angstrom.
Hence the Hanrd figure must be 5413.0 angstrom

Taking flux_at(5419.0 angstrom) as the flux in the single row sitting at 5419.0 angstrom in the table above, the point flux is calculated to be 44.36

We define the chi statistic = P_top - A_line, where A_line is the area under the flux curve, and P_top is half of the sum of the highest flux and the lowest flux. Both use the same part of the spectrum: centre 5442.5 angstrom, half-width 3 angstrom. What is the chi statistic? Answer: -224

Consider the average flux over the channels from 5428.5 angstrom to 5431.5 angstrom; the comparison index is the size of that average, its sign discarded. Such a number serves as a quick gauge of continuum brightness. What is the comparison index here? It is 43.4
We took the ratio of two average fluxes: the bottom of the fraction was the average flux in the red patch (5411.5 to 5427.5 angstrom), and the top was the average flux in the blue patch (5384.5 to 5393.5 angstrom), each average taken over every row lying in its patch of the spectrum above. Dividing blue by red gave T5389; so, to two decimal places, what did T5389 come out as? 1.01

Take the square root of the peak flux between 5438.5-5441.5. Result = 6.75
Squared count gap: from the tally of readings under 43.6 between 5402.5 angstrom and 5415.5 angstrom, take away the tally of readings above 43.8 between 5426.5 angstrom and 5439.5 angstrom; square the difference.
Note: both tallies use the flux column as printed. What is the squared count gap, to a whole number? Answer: 9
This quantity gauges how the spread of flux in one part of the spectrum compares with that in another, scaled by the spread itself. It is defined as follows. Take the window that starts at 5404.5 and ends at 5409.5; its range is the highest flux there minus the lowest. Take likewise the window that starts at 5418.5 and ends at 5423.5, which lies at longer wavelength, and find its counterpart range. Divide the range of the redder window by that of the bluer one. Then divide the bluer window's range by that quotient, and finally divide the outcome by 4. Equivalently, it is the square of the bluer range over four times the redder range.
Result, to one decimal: 3.8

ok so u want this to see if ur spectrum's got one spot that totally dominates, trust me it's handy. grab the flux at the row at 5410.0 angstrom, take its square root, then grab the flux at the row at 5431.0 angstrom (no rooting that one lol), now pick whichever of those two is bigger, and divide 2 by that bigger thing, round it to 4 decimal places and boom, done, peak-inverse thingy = 0.0437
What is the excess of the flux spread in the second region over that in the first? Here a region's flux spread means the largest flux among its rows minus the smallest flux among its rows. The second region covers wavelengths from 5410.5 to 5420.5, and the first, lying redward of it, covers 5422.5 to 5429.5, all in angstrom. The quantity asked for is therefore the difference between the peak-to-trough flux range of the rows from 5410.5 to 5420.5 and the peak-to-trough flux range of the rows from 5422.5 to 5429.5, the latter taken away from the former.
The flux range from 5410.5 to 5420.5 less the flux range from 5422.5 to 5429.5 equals 1.3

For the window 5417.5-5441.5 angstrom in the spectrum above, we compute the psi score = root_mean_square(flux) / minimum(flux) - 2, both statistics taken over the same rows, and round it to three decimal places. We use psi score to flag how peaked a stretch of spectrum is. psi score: -0.940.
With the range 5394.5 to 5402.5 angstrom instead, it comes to -0.951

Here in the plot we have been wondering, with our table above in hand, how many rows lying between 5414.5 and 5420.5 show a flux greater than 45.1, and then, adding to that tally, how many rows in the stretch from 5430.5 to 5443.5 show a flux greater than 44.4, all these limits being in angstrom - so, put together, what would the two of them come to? 11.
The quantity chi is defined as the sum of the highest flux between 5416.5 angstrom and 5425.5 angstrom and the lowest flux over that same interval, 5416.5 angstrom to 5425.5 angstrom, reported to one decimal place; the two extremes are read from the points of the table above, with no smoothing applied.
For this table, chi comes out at 87.2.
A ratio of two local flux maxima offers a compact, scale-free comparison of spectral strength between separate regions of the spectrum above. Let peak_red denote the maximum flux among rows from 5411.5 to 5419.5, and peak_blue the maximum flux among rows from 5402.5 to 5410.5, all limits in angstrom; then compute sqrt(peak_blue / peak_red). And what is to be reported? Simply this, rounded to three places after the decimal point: 0.987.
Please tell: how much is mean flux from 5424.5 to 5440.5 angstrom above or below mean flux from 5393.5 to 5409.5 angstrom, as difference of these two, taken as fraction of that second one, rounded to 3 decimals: 0.016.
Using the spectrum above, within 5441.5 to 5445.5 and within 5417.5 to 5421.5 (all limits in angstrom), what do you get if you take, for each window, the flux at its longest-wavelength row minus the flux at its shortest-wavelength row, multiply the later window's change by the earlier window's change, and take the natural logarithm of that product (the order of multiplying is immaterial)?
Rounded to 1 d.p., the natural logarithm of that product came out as -0.1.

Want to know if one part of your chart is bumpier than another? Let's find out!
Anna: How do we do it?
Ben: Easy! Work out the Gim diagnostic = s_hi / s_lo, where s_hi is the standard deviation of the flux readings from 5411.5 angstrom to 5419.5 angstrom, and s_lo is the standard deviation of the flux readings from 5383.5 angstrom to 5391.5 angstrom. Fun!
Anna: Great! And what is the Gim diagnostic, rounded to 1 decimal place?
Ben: 1.3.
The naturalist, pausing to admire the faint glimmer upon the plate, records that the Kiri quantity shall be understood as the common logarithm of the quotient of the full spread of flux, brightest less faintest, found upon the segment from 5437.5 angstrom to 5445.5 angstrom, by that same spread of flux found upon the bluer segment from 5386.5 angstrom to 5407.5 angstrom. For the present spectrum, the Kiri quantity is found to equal -0.30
